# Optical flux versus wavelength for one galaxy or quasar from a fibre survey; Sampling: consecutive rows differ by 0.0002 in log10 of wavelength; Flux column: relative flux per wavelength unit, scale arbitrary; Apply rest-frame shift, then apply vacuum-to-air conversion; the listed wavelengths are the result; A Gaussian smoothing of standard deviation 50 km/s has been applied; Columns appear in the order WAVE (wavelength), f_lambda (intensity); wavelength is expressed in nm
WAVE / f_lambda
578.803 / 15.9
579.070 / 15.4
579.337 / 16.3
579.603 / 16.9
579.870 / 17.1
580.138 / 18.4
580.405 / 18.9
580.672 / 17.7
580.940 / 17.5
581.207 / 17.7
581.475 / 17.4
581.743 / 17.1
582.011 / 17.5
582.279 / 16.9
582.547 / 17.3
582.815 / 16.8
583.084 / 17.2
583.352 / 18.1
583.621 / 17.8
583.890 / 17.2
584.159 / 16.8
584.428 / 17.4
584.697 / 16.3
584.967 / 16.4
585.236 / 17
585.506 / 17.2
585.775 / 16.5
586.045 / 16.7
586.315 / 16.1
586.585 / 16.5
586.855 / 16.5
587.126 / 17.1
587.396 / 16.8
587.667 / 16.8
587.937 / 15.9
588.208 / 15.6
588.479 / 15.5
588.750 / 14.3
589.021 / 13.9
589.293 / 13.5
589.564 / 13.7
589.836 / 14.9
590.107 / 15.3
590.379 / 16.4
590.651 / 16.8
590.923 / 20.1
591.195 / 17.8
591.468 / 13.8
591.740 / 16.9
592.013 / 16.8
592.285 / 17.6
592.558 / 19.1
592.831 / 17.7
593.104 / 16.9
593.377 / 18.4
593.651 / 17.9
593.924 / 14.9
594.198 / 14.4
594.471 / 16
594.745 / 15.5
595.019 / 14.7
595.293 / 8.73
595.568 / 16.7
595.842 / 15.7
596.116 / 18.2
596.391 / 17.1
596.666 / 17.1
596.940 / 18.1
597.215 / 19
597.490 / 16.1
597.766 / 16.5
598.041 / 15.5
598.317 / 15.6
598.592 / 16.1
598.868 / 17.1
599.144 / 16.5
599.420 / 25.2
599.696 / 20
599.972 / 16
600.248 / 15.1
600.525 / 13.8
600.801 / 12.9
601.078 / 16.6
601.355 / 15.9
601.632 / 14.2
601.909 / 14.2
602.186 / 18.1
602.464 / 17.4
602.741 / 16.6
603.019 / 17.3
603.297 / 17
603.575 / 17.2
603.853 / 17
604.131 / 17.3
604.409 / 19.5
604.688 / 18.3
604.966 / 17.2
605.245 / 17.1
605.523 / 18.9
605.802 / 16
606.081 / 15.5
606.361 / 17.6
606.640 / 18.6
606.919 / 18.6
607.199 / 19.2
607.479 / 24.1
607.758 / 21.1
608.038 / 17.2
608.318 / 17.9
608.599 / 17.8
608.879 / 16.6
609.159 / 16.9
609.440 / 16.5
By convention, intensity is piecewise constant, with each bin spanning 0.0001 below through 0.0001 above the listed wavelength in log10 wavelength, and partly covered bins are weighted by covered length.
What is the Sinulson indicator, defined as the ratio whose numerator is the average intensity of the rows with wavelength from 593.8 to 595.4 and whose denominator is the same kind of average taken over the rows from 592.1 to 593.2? 0.79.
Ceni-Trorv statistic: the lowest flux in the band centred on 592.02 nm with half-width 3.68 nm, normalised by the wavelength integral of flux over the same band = 0.075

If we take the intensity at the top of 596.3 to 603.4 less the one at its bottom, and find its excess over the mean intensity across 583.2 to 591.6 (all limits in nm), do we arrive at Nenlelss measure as -16.4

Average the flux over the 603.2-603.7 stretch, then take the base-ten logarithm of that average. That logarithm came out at 1.23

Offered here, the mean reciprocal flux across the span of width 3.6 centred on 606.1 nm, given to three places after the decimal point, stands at 0.054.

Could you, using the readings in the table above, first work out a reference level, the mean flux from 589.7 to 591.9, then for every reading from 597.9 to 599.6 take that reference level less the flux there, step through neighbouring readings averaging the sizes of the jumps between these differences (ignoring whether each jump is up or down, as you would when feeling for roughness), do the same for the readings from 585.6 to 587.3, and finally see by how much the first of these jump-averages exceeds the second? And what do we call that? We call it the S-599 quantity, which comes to 1.8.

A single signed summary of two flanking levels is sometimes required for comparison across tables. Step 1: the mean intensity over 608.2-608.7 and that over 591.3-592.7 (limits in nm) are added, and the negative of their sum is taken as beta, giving -34.7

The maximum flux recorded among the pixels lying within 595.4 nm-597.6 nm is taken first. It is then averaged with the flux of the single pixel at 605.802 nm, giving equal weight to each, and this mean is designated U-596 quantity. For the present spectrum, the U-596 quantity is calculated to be 17.5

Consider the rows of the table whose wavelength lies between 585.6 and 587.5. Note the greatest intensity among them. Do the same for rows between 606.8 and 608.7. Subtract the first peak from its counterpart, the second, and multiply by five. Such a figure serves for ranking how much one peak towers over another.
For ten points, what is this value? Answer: 35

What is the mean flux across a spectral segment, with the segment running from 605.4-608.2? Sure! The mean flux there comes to 18.7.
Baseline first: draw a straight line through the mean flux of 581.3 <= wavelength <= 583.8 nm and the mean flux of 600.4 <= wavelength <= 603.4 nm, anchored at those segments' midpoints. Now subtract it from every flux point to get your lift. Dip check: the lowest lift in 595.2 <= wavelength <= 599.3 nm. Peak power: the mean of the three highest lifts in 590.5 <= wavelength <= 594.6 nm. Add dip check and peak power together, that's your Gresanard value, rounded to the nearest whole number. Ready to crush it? -5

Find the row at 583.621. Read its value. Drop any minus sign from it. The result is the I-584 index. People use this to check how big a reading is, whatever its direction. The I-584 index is 17.8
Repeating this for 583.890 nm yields 17.2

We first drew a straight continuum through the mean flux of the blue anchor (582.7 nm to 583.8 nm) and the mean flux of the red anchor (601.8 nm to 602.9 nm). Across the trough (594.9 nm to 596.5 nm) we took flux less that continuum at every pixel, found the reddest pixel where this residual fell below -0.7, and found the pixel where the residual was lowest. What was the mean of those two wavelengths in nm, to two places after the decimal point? 595.57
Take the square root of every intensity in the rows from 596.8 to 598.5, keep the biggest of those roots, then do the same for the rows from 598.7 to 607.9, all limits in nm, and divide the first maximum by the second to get 0.87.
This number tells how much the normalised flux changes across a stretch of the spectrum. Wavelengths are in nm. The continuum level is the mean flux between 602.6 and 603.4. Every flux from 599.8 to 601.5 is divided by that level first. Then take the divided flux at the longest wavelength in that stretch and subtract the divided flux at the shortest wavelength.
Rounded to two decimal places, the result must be -0.01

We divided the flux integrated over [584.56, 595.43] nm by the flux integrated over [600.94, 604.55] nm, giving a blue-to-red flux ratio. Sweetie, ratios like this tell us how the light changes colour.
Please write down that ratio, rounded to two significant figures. 2.9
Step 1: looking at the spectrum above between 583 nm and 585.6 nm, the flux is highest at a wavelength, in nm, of 583.352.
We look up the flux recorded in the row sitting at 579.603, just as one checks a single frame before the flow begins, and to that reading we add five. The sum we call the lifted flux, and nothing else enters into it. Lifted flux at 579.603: 21.9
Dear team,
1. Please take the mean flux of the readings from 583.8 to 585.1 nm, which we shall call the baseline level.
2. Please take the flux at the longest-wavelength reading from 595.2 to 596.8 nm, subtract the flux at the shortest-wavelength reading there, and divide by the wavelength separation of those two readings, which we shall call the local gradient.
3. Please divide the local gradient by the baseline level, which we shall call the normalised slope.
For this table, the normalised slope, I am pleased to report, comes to 0.36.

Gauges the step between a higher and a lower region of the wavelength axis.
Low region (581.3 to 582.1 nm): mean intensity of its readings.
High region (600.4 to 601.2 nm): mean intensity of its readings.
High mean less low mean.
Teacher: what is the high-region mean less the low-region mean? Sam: -2.9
